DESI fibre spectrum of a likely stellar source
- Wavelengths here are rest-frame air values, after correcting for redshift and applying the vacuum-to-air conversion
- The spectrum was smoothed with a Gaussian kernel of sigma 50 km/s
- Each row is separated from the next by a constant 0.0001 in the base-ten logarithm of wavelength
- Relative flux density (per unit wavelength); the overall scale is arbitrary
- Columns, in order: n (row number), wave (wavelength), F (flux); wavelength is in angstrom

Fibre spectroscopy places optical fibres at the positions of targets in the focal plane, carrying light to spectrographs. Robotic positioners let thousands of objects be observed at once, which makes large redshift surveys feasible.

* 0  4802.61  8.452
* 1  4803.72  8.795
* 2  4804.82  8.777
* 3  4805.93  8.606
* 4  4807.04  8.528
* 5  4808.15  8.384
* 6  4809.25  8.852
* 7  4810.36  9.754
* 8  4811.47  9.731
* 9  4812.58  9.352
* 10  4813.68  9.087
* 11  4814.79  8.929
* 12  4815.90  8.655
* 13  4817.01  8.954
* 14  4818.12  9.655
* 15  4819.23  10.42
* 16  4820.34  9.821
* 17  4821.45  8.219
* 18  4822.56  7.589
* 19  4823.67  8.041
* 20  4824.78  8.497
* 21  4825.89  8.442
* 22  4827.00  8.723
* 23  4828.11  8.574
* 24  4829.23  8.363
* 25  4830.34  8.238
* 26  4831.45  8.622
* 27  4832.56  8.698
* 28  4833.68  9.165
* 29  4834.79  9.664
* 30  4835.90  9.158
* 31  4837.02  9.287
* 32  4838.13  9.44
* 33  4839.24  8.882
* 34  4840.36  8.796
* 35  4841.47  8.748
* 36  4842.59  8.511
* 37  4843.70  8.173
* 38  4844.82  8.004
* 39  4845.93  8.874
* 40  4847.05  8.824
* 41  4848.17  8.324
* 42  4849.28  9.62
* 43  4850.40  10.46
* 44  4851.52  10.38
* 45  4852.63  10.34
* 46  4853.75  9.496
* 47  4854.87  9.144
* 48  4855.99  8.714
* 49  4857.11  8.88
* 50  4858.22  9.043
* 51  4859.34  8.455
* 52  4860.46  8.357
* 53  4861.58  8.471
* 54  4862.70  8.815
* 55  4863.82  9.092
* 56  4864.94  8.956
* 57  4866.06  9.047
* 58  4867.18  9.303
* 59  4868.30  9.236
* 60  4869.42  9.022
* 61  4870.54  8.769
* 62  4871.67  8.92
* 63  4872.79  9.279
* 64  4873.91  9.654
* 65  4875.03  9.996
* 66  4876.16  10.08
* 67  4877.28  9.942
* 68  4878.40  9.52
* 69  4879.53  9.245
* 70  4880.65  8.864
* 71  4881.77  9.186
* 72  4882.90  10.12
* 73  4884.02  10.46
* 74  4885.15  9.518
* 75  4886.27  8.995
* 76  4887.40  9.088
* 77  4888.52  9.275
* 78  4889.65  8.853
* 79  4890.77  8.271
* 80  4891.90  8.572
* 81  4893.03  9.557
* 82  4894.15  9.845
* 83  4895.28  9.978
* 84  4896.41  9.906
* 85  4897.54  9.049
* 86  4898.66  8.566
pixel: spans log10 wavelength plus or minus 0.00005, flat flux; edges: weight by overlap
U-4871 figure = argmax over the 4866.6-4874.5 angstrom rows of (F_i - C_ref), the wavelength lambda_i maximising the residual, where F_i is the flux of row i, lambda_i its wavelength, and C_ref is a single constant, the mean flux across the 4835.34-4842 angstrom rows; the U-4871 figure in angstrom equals 4873.91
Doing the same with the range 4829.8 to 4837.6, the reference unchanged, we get 4834.79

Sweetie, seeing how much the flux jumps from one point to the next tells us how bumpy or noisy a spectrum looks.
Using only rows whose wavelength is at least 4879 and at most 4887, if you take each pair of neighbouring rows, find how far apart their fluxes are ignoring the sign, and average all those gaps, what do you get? 0.57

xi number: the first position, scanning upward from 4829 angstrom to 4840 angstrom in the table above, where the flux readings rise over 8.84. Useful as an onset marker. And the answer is 4833.68 angstrom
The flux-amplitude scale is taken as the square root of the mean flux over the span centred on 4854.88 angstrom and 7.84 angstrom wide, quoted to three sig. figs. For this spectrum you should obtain 3.07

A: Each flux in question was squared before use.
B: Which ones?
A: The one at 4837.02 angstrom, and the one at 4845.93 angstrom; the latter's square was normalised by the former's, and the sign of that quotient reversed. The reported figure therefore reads -0.91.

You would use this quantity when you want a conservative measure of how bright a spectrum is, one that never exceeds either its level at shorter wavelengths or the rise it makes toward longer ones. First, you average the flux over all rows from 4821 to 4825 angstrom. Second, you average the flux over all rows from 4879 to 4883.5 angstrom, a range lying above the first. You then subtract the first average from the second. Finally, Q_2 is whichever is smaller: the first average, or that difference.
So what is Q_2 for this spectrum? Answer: 1.3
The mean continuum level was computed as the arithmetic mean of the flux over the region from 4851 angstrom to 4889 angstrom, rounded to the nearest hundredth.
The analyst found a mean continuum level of 9.28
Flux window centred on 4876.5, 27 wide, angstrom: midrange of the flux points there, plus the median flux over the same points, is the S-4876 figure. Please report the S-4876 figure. 18.9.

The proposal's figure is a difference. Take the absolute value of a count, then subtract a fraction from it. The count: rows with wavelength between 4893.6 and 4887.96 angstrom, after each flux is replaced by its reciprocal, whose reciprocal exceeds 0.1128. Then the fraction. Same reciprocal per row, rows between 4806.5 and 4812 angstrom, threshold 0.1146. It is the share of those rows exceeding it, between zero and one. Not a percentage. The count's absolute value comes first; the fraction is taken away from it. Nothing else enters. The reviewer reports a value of 2.6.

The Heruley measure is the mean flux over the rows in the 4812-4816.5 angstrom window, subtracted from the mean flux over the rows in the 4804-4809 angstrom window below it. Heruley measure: -0.4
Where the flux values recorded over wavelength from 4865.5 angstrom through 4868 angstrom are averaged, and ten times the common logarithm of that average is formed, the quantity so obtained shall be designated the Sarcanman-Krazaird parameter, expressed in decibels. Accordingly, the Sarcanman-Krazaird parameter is 9.63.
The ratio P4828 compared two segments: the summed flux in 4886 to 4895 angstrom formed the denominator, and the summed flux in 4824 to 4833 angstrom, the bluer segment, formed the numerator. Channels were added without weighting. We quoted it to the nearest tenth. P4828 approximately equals 0.9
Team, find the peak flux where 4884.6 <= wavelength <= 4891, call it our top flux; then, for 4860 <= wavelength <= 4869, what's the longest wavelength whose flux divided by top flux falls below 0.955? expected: 4866.06 angstrom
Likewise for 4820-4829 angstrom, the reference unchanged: 4828.11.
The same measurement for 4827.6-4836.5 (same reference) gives 4832.56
